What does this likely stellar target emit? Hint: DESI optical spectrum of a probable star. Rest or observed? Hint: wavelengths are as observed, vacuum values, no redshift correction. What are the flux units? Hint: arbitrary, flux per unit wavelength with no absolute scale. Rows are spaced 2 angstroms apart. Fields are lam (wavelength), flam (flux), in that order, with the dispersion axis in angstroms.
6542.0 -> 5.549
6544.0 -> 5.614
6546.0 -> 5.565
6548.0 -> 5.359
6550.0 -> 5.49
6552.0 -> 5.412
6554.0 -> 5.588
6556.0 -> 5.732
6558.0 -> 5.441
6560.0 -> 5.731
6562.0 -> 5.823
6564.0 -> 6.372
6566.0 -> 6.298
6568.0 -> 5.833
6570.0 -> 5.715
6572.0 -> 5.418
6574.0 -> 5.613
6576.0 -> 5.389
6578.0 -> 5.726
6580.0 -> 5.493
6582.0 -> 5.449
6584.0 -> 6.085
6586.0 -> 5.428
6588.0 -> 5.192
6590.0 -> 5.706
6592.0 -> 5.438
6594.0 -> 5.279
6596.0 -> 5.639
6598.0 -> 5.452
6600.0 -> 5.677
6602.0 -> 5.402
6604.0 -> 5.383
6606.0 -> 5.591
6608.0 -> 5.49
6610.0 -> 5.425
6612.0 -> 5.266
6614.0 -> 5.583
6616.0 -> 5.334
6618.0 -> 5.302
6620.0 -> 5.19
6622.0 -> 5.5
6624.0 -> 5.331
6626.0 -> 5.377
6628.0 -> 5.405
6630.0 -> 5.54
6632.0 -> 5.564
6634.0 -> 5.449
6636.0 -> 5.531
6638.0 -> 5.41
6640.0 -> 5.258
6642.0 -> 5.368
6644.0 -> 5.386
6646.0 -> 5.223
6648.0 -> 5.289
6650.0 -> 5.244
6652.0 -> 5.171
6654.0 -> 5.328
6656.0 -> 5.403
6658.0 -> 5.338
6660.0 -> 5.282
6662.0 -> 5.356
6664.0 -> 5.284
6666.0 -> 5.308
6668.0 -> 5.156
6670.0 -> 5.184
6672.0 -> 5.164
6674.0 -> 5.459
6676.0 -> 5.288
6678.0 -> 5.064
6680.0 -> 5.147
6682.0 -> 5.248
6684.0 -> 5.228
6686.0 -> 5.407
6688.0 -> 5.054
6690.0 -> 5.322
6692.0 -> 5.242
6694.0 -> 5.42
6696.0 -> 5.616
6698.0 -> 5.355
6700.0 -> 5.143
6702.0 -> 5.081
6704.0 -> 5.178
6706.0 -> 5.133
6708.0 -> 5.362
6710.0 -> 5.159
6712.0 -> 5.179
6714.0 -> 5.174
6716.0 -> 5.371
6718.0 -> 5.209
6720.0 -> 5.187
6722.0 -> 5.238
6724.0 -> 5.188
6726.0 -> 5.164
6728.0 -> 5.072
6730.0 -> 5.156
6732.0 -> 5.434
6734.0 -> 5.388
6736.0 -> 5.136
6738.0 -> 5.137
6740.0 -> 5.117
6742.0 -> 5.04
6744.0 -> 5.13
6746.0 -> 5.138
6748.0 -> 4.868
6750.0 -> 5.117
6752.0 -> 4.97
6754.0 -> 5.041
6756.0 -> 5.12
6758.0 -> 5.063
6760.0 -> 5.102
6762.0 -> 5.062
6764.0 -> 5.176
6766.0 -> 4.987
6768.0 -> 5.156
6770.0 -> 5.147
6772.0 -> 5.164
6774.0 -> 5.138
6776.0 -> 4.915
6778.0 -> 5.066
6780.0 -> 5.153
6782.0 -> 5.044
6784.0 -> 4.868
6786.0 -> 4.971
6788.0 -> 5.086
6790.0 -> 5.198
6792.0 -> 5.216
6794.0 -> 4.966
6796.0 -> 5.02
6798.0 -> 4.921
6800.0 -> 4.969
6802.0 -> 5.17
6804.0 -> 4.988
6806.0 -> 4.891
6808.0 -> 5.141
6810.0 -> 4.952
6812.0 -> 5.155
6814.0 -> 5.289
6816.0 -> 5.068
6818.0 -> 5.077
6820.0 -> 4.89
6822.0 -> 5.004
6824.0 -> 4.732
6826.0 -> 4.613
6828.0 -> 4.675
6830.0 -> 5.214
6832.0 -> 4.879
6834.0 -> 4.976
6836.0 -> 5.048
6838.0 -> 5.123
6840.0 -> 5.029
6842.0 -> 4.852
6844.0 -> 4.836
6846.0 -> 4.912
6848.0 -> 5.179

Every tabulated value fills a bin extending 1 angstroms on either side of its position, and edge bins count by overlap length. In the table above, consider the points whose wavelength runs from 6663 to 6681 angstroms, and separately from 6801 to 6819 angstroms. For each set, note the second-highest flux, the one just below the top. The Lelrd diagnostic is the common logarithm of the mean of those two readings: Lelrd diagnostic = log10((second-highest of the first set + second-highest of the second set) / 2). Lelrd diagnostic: 0.719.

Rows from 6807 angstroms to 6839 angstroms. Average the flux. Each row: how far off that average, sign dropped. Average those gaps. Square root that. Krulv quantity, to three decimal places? 0.389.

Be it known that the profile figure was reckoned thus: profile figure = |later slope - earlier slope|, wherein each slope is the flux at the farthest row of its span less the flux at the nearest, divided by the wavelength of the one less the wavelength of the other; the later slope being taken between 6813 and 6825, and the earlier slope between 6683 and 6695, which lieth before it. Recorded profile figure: 0.075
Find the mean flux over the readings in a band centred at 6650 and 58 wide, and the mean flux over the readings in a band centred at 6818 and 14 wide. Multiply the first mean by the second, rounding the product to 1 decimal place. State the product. 26.8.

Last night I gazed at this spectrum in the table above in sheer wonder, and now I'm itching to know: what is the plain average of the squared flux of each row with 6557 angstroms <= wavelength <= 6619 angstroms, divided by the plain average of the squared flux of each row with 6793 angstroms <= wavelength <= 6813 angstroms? 1.24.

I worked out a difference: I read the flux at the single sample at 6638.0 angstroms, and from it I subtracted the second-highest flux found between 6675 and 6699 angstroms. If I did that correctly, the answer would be -0.010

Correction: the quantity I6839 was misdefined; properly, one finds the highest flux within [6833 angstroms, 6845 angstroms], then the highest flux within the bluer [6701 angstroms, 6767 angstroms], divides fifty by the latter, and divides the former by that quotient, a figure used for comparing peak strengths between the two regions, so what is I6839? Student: 0.557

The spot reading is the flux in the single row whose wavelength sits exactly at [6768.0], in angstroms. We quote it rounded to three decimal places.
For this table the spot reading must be 5.156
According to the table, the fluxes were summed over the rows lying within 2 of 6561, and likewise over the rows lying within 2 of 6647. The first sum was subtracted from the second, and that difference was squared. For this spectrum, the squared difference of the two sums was 1.1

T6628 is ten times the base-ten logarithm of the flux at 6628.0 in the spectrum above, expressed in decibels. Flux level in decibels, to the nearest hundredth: 7.33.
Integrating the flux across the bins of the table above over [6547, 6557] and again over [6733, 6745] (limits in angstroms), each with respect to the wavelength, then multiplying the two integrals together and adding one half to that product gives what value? 3415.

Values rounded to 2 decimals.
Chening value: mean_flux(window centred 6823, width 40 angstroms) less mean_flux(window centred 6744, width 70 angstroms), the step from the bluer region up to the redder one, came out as -0.15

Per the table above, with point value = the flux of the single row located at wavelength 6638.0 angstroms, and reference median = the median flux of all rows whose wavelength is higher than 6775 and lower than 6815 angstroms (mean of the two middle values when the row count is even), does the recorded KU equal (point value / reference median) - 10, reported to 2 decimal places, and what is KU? -8.92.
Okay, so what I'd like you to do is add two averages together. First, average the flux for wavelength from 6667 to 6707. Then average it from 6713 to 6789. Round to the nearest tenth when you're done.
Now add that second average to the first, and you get 10.4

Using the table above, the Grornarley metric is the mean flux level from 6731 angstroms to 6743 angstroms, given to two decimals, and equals 5.21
